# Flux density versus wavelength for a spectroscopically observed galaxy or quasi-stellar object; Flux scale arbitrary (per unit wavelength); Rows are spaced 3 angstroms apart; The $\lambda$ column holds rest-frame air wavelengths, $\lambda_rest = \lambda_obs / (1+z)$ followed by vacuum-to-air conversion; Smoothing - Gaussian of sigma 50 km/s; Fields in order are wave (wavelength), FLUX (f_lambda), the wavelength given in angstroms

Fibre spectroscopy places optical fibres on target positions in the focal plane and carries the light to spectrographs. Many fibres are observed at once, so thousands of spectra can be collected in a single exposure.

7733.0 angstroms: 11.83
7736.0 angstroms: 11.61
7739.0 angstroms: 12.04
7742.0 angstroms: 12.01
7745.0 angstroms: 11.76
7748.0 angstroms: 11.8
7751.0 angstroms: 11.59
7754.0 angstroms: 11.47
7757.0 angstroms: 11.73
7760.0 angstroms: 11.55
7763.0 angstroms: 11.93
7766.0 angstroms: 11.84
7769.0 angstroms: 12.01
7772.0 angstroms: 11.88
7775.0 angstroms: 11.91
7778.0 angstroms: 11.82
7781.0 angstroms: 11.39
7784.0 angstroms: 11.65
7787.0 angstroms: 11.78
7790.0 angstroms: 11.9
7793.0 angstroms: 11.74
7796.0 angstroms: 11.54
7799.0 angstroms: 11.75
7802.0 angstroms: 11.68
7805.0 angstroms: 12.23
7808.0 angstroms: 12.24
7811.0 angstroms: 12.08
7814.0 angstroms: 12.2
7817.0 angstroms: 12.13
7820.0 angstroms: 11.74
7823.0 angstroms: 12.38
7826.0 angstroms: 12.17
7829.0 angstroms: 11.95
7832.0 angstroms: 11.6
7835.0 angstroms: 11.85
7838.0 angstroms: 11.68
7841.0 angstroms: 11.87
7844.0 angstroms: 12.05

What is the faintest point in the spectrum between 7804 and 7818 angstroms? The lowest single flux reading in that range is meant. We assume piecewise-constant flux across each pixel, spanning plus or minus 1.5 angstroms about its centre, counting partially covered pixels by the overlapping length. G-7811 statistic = 12.08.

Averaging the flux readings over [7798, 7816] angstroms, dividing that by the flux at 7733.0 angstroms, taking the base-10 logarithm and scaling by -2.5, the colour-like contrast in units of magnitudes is -0.02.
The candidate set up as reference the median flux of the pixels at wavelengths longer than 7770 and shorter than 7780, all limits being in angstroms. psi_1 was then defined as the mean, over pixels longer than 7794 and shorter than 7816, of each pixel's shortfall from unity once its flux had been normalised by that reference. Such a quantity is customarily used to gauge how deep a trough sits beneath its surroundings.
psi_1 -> -0.007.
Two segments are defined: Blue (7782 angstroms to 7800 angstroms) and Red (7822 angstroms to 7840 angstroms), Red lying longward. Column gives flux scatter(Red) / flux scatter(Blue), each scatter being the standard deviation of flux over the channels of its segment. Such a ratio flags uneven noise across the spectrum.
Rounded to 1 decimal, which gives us 2.4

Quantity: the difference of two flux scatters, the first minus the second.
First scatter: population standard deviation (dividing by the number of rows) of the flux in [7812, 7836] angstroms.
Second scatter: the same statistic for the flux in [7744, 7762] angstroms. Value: 0.13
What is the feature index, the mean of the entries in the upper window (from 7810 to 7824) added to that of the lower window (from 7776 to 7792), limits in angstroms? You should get 23.8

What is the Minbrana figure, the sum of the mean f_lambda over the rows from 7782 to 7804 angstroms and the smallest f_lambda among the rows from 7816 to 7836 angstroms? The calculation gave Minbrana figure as 23.3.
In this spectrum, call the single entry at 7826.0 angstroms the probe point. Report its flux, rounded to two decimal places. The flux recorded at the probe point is 12.17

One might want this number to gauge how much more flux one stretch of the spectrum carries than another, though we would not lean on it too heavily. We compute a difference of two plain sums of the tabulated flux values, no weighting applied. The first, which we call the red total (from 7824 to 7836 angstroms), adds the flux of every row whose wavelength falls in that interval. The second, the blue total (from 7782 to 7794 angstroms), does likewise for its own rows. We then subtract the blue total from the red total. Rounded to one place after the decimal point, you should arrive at 0.5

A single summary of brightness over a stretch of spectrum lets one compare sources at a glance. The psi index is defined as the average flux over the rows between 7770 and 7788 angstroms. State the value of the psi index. 11.74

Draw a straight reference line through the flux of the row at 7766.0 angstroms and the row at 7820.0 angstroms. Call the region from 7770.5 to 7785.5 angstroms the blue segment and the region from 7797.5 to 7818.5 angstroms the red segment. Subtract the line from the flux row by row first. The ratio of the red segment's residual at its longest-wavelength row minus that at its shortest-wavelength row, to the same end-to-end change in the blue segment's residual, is -2.0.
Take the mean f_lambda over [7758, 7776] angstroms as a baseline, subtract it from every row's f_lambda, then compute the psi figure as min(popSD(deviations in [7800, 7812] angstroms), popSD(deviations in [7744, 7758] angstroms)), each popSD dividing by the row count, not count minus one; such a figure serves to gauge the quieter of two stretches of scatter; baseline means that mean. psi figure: 0.122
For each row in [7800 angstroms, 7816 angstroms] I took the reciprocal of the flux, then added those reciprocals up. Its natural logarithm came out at -0.882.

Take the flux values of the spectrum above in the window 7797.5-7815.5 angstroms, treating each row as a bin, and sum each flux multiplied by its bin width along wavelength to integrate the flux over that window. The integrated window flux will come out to 217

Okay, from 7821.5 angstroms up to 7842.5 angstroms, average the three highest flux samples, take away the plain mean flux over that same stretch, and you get 0.24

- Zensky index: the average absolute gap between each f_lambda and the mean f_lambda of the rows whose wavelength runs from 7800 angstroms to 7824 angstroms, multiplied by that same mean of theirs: 2.28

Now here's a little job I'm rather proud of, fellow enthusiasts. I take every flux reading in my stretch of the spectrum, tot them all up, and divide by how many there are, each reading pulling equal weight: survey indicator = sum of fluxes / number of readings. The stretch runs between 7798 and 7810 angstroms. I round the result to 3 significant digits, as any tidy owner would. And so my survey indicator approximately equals 12.0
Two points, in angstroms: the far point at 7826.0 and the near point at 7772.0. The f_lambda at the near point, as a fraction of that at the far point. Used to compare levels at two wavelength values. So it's 0.98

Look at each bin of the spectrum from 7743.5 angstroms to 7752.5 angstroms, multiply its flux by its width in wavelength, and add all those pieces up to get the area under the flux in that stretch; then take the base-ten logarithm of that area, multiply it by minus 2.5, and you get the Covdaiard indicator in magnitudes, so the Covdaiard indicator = -5.06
